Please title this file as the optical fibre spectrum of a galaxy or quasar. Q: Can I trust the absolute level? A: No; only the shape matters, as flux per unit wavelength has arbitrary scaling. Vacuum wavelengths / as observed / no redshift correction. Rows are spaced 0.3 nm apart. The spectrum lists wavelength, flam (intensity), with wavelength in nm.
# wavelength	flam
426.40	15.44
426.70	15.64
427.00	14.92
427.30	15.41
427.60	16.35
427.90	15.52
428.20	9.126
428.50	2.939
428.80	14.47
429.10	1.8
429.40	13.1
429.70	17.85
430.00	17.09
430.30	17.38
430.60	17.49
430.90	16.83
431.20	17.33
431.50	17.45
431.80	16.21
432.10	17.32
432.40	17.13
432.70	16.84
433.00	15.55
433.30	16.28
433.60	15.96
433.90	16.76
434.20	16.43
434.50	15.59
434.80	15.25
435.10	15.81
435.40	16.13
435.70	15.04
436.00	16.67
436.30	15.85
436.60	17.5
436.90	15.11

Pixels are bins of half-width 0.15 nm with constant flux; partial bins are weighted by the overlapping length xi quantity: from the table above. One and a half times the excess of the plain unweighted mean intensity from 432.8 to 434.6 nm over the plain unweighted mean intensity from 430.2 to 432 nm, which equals -1.5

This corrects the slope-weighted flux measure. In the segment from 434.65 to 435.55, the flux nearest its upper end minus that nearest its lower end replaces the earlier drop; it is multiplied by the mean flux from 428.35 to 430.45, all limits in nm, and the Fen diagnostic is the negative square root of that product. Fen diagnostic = -3.3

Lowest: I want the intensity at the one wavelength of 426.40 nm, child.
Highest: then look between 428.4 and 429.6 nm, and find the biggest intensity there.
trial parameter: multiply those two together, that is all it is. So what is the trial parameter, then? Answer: 223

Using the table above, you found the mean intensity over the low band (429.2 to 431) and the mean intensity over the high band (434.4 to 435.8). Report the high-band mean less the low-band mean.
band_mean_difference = -1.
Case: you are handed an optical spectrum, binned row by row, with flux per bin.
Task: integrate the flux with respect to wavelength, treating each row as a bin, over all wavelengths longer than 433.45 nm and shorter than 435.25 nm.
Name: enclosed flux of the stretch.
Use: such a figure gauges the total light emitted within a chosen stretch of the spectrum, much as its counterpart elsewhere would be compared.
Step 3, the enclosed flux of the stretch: 28.7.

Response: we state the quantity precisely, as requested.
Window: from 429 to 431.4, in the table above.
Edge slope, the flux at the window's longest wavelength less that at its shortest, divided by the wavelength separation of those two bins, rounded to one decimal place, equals 7.4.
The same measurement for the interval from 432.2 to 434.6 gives -0.7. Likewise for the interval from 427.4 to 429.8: 0.7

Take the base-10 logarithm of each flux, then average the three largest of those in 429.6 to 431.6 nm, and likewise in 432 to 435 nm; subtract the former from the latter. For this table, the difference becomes -0.013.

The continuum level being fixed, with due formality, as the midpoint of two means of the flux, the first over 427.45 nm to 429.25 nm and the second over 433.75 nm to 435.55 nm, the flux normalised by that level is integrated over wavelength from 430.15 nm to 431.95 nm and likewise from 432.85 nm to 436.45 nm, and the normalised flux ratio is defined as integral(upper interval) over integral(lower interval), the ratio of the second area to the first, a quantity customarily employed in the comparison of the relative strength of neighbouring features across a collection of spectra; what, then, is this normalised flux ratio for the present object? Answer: 1.9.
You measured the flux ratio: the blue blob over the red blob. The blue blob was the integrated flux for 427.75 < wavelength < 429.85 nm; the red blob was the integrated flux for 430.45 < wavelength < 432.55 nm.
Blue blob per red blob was 0.62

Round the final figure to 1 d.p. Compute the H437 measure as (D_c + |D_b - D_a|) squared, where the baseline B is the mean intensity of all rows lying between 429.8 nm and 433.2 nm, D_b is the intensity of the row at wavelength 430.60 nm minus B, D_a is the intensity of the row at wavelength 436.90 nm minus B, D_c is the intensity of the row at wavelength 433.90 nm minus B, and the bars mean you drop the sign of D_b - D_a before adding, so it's 4.7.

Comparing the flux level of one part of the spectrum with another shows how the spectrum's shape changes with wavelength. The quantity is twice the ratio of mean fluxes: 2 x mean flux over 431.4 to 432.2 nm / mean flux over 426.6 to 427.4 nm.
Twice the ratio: 2.22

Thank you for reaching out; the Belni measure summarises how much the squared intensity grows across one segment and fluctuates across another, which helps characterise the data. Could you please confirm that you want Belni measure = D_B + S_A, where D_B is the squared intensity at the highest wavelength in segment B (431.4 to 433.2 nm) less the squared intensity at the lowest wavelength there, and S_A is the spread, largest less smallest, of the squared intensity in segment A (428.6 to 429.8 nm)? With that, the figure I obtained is 253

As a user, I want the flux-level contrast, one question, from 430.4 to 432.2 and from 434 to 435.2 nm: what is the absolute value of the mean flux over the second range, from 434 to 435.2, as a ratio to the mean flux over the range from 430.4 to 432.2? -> 0.92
